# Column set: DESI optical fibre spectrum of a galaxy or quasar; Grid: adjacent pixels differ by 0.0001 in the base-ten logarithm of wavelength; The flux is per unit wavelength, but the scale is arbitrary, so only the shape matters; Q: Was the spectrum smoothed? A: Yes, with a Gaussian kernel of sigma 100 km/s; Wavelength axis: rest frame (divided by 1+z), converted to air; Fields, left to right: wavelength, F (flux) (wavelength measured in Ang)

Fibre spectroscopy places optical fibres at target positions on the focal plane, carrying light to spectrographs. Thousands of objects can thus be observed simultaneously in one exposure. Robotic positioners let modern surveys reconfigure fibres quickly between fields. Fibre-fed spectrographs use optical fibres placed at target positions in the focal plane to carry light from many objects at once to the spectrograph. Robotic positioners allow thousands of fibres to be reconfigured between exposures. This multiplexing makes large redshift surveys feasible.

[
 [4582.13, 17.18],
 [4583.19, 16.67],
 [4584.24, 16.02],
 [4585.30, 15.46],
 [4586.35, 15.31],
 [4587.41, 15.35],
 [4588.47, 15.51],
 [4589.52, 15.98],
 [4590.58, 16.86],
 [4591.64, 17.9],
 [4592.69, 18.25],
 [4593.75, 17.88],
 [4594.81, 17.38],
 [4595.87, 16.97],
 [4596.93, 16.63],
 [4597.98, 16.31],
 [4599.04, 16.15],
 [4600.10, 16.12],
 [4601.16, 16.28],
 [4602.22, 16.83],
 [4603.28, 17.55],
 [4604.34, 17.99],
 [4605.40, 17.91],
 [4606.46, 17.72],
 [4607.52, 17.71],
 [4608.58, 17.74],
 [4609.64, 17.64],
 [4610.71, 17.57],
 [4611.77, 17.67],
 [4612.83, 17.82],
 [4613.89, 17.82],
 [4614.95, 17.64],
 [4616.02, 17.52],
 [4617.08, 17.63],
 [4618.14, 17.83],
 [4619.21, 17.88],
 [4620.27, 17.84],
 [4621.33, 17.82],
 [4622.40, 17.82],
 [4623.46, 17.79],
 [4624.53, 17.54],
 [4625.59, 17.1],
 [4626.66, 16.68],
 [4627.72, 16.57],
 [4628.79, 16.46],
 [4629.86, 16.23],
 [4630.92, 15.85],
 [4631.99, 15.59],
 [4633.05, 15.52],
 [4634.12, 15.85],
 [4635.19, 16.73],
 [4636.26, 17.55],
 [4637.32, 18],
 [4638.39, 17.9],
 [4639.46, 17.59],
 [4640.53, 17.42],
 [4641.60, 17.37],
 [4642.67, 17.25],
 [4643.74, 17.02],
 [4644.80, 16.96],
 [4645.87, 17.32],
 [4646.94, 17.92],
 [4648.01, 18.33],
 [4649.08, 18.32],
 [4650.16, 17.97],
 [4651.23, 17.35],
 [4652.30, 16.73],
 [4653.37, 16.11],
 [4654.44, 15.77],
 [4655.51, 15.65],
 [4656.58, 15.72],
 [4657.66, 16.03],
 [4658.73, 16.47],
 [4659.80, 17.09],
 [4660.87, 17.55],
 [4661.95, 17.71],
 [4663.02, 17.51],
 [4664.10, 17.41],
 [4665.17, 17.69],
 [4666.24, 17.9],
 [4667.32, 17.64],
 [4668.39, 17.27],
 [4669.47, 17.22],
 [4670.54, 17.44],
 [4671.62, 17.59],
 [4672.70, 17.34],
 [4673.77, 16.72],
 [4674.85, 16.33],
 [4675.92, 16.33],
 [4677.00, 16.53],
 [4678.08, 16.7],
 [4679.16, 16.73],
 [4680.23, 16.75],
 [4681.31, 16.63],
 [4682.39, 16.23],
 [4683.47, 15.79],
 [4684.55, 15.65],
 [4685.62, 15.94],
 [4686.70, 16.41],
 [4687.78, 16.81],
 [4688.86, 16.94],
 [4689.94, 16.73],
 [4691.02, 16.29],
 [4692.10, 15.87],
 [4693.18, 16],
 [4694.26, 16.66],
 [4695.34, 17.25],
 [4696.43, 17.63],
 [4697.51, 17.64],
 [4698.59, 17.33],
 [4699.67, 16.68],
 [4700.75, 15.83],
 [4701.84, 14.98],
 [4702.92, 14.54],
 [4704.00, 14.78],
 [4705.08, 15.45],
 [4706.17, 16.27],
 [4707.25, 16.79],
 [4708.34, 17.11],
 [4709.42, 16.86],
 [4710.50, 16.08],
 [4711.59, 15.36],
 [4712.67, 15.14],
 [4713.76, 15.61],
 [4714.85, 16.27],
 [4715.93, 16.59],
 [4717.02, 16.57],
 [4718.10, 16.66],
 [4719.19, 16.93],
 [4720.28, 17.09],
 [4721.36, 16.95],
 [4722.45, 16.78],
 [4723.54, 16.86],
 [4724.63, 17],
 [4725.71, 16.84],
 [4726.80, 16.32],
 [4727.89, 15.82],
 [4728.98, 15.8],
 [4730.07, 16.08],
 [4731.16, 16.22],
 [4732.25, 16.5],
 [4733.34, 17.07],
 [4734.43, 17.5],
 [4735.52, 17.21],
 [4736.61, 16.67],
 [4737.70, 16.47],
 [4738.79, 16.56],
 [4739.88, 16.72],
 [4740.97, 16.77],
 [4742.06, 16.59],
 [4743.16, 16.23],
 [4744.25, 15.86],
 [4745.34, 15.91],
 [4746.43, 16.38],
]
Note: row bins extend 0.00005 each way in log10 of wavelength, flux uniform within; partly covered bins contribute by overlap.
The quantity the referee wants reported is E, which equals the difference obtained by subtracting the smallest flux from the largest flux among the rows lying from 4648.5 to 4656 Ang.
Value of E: 2.7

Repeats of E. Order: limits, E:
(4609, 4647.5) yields 2.5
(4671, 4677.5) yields 1.3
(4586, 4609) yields 2.9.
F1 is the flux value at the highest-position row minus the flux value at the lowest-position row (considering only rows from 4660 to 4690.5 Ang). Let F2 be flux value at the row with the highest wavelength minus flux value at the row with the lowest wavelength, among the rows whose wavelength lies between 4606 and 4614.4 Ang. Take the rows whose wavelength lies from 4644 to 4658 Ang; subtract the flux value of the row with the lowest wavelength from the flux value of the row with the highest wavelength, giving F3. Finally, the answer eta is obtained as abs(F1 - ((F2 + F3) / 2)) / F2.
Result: 4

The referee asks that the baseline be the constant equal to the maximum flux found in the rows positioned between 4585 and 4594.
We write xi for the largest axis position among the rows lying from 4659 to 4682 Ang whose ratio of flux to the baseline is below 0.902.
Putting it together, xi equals 4675.92 Ang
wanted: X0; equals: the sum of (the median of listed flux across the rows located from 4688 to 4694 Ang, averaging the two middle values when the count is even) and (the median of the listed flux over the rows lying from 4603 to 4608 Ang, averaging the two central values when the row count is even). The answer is 34.0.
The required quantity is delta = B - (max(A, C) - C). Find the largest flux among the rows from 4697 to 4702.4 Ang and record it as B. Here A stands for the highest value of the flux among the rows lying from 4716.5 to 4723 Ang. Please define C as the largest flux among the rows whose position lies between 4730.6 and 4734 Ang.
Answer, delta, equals 17.6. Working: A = 17.09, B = 17.64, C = 17.07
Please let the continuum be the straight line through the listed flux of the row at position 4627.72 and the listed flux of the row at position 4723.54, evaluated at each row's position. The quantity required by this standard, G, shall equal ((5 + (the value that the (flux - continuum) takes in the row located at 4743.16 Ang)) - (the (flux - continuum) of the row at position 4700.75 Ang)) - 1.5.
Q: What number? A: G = 3.8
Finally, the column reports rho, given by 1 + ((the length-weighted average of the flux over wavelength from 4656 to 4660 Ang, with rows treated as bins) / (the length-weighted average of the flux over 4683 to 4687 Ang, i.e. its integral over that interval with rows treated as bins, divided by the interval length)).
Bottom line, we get 2.02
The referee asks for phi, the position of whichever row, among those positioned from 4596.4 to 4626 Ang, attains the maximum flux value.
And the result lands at 4604.34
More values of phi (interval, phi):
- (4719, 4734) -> 4720.28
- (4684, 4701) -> 4697.51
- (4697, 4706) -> 4697.51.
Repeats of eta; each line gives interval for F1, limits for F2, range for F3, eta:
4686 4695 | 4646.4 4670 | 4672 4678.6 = -1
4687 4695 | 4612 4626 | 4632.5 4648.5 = -2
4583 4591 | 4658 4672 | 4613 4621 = 0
